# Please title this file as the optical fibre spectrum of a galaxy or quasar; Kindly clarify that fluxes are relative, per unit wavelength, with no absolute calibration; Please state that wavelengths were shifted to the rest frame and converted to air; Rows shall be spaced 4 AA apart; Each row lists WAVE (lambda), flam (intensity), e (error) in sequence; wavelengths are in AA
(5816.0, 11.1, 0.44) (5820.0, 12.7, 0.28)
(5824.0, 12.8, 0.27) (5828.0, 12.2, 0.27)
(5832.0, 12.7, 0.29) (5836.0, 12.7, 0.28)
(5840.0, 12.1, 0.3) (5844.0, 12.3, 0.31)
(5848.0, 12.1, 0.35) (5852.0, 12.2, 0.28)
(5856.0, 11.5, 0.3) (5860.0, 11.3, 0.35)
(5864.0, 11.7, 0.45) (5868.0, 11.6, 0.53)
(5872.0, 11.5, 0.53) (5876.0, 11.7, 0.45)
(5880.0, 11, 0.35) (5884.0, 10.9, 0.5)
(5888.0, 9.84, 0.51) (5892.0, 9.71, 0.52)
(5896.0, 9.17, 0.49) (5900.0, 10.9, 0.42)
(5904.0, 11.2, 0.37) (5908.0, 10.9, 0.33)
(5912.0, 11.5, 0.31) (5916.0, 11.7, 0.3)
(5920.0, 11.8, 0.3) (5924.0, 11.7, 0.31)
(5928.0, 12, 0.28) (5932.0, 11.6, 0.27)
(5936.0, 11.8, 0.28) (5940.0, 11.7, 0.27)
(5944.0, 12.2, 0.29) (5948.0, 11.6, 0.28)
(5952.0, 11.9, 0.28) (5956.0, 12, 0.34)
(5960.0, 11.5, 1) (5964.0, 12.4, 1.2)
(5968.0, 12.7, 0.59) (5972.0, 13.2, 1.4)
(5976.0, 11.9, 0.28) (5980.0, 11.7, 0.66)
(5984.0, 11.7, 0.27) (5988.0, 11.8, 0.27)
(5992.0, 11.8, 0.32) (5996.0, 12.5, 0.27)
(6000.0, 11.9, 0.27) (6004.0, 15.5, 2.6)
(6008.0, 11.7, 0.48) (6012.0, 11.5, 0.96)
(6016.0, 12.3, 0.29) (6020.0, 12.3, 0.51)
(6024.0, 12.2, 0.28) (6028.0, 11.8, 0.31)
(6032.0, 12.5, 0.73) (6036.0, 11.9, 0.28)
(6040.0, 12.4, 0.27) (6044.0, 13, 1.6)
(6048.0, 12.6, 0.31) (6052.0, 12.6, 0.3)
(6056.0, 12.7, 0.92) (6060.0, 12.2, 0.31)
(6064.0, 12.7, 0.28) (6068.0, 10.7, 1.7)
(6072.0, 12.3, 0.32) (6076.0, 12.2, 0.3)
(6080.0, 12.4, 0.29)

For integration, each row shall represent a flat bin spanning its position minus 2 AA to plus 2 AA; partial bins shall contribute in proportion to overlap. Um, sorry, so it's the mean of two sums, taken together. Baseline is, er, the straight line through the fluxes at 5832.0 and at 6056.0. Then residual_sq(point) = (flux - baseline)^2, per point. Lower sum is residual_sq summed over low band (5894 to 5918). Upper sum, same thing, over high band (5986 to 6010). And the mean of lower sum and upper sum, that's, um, 17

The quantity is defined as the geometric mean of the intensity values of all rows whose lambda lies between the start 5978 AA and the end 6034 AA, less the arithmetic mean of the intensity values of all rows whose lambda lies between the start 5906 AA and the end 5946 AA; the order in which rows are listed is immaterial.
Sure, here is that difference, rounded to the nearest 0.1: 0.5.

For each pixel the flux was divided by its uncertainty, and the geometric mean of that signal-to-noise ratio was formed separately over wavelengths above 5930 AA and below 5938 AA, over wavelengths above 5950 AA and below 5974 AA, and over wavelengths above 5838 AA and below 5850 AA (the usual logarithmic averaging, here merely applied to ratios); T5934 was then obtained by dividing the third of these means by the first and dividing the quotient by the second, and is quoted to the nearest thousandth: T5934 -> 0.049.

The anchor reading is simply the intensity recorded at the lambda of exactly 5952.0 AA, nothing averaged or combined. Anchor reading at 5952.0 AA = 11.9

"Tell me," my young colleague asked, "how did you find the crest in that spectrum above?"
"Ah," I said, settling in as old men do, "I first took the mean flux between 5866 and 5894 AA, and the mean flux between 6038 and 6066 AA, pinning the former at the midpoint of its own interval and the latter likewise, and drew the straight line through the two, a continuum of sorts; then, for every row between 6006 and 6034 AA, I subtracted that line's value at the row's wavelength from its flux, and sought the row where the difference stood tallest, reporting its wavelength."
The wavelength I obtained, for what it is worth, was 6032.0 AA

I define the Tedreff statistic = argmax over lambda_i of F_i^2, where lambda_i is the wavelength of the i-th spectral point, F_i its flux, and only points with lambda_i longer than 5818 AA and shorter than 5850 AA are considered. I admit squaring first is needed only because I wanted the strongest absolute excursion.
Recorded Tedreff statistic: 5824.0 AA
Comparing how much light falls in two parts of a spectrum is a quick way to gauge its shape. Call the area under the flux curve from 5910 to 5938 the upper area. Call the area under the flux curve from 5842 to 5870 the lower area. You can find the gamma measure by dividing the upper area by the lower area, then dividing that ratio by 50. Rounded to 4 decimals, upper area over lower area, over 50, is 0.0199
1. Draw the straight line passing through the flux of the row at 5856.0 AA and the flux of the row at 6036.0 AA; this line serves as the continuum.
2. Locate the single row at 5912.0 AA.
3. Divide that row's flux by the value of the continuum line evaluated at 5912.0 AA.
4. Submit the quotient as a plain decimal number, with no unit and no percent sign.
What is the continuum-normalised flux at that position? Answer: 0.99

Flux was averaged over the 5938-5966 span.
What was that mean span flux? 11.9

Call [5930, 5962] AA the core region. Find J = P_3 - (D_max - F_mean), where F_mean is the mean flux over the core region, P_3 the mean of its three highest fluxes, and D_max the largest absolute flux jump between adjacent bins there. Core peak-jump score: 23.2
